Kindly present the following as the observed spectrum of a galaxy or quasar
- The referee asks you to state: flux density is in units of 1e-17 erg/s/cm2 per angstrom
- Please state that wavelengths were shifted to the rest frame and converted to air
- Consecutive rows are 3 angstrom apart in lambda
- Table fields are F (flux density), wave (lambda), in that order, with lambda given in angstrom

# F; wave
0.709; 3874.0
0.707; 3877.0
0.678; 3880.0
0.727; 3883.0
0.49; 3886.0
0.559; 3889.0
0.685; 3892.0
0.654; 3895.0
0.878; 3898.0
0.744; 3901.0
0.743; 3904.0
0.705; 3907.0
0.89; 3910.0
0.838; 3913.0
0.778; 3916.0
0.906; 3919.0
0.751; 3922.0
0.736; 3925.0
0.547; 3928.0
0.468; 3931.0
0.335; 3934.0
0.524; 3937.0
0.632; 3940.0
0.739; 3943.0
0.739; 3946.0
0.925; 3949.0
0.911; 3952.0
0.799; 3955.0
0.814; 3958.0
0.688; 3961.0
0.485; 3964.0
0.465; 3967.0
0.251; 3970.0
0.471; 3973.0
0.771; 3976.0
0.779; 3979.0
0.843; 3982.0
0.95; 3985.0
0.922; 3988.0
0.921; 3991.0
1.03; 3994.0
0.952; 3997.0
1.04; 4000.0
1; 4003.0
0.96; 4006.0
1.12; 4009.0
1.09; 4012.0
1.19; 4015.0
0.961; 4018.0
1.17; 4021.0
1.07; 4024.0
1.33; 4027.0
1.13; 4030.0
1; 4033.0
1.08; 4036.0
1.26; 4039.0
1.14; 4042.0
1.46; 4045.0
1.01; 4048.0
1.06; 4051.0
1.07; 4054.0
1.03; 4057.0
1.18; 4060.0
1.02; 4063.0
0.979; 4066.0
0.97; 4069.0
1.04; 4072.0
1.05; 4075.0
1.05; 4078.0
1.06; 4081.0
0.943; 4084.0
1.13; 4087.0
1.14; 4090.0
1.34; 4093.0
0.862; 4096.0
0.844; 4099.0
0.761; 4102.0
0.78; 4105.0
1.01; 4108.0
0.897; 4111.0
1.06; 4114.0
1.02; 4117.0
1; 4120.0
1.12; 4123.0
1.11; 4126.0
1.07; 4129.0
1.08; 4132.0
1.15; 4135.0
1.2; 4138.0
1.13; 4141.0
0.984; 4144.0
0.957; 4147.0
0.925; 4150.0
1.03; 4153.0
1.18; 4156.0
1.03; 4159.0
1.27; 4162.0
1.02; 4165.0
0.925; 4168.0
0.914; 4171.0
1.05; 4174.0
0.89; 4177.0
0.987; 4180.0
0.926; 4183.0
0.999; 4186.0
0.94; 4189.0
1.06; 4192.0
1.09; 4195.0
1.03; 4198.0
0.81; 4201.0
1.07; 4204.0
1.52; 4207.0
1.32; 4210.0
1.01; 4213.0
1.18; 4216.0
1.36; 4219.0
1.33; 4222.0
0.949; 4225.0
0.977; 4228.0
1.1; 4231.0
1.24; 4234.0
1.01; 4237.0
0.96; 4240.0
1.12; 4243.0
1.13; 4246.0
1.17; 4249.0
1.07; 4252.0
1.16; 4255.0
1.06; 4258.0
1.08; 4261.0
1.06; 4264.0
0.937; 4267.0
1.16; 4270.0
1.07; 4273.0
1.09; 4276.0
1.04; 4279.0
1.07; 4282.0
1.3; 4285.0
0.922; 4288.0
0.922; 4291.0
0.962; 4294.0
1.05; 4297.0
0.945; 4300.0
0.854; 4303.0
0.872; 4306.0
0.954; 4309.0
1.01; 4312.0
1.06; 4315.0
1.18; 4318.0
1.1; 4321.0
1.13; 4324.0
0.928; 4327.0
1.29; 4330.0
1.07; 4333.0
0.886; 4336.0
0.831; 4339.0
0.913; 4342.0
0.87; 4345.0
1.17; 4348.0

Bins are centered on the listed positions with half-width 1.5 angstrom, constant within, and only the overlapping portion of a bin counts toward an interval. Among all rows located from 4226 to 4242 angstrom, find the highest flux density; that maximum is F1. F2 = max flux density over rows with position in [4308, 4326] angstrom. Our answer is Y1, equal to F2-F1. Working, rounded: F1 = 1.24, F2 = 1.18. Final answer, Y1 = -0.06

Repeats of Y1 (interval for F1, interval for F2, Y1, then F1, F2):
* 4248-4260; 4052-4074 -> 0.01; 1.17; 1.18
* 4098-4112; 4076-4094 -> 0.33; 1.01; 1.34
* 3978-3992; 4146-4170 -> 0.32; 0.95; 1.27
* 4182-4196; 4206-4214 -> 0.43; 1.09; 1.52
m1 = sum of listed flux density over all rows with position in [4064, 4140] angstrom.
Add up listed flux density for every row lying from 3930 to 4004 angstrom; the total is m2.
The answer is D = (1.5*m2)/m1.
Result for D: 1.1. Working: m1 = 25.7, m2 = 18.5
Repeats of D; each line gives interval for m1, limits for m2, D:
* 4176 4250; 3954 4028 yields 1.2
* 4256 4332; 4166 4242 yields 1.5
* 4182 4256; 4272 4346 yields 1.4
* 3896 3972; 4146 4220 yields 2.3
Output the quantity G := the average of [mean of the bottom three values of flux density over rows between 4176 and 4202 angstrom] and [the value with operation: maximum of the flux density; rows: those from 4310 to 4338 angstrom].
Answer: 1.08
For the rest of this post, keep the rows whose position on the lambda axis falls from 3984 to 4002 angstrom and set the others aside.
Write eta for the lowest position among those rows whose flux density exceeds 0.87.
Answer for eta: 3985.0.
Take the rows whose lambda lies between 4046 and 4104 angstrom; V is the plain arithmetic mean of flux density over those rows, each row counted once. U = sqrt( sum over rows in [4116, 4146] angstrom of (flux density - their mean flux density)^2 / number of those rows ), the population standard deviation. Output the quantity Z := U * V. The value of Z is 0.068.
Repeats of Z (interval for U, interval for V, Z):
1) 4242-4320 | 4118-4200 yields 0.108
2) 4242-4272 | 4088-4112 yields 0.063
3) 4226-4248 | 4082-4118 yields 0.091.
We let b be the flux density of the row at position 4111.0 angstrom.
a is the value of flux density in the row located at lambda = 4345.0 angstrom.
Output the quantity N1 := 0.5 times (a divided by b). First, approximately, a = 0.87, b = 0.897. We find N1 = 0.48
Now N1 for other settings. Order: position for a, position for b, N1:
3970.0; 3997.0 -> 0.13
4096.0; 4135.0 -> 0.37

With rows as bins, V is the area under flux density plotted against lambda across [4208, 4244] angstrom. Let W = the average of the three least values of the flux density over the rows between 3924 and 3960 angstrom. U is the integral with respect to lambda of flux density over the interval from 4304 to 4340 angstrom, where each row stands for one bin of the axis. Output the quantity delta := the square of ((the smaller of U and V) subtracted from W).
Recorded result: 1332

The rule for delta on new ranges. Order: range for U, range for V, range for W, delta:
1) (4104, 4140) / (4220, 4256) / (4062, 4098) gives 1350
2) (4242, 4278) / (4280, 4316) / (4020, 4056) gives 1206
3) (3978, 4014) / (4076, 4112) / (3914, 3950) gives 1196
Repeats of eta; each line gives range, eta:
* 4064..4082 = 4066.0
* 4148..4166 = 4150.0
